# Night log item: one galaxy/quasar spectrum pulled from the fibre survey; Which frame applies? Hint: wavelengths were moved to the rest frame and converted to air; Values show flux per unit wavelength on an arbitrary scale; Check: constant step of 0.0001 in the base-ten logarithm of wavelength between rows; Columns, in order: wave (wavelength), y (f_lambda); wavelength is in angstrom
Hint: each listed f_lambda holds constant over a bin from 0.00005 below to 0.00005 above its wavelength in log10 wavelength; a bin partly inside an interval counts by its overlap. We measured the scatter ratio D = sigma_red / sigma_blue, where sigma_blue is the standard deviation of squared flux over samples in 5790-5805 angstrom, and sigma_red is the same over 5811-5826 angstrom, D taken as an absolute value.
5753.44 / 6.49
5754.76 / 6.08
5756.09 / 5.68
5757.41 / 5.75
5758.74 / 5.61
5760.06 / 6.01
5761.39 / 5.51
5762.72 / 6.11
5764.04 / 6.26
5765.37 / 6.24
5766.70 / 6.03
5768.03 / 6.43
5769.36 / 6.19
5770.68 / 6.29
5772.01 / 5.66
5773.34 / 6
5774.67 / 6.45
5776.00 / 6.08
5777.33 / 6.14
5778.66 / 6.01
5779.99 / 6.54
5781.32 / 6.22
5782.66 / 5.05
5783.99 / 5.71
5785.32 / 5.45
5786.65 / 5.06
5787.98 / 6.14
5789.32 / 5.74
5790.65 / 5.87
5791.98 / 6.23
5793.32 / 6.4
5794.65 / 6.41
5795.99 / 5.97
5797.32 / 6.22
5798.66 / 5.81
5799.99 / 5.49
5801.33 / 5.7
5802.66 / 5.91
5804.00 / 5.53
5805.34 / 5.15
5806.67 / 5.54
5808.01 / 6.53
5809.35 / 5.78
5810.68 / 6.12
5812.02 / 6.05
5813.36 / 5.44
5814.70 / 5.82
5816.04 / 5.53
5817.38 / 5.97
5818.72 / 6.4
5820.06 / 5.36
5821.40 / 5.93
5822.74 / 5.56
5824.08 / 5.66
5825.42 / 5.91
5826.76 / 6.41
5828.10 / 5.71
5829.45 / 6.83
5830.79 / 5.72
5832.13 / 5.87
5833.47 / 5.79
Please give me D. 0.94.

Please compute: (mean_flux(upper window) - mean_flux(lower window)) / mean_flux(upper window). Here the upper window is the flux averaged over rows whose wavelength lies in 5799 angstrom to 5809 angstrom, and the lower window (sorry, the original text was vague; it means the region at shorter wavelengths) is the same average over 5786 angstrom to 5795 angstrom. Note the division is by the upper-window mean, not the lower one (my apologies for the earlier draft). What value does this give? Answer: -0.05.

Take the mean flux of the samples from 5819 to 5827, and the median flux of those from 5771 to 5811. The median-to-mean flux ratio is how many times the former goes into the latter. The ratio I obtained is 1.023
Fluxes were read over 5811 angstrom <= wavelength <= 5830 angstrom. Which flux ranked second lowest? 5.44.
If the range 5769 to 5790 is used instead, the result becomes 5.06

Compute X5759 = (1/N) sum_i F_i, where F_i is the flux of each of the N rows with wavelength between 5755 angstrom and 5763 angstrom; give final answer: 5.8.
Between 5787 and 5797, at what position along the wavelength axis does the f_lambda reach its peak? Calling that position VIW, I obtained 5794.65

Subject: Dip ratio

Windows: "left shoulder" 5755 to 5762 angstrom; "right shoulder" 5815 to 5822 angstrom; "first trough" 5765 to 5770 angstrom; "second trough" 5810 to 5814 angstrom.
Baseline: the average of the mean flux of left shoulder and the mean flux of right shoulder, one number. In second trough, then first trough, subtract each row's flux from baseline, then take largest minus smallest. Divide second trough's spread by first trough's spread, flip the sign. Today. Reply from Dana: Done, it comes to -1.70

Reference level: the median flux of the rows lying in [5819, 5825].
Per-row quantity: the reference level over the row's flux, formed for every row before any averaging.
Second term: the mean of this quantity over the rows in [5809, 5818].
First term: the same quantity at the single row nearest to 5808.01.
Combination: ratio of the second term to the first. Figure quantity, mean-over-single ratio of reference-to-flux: 1.12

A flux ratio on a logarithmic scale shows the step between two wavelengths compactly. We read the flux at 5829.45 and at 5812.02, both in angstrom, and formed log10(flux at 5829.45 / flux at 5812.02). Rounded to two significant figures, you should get 0.053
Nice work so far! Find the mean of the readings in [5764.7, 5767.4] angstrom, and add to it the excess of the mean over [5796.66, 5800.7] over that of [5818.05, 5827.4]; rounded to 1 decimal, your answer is 6.1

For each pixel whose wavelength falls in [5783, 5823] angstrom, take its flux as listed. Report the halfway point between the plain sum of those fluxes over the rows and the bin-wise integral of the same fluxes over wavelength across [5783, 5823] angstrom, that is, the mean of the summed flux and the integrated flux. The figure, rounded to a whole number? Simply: 204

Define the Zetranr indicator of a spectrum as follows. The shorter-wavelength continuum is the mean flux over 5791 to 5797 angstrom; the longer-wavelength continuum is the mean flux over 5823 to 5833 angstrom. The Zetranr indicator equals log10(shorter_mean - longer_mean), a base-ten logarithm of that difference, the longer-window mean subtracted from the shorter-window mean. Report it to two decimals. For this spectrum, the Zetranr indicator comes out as -0.63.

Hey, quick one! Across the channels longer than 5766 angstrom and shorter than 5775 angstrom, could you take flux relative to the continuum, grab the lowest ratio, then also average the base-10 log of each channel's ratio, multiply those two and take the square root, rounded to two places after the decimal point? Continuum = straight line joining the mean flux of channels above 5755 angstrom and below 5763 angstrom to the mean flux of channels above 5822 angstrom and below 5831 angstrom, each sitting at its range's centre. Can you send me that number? 0.15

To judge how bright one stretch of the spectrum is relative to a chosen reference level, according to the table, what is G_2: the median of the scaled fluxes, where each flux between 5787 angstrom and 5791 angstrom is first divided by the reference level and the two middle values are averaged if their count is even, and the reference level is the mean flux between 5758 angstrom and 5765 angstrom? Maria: 0.99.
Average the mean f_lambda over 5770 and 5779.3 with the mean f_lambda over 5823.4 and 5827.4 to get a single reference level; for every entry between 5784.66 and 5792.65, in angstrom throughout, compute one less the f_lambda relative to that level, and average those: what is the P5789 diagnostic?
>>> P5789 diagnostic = 0.049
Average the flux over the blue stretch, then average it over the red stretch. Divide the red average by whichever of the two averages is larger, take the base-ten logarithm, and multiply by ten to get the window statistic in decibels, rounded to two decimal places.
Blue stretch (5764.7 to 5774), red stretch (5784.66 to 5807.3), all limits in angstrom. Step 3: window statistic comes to -0.23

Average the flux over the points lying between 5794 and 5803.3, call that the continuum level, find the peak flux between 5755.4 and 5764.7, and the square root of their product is 6.09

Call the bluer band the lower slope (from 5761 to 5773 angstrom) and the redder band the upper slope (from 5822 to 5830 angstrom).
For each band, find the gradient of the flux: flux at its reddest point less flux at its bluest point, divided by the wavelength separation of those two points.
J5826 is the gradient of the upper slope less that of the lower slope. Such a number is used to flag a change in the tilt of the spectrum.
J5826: 0.18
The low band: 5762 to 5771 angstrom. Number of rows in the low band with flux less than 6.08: 1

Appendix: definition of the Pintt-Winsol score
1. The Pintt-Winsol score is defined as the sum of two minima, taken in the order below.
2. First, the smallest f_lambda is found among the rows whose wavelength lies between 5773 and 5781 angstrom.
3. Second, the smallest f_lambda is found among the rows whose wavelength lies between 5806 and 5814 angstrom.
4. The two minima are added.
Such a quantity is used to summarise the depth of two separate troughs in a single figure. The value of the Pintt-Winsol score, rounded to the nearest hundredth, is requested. 11.44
